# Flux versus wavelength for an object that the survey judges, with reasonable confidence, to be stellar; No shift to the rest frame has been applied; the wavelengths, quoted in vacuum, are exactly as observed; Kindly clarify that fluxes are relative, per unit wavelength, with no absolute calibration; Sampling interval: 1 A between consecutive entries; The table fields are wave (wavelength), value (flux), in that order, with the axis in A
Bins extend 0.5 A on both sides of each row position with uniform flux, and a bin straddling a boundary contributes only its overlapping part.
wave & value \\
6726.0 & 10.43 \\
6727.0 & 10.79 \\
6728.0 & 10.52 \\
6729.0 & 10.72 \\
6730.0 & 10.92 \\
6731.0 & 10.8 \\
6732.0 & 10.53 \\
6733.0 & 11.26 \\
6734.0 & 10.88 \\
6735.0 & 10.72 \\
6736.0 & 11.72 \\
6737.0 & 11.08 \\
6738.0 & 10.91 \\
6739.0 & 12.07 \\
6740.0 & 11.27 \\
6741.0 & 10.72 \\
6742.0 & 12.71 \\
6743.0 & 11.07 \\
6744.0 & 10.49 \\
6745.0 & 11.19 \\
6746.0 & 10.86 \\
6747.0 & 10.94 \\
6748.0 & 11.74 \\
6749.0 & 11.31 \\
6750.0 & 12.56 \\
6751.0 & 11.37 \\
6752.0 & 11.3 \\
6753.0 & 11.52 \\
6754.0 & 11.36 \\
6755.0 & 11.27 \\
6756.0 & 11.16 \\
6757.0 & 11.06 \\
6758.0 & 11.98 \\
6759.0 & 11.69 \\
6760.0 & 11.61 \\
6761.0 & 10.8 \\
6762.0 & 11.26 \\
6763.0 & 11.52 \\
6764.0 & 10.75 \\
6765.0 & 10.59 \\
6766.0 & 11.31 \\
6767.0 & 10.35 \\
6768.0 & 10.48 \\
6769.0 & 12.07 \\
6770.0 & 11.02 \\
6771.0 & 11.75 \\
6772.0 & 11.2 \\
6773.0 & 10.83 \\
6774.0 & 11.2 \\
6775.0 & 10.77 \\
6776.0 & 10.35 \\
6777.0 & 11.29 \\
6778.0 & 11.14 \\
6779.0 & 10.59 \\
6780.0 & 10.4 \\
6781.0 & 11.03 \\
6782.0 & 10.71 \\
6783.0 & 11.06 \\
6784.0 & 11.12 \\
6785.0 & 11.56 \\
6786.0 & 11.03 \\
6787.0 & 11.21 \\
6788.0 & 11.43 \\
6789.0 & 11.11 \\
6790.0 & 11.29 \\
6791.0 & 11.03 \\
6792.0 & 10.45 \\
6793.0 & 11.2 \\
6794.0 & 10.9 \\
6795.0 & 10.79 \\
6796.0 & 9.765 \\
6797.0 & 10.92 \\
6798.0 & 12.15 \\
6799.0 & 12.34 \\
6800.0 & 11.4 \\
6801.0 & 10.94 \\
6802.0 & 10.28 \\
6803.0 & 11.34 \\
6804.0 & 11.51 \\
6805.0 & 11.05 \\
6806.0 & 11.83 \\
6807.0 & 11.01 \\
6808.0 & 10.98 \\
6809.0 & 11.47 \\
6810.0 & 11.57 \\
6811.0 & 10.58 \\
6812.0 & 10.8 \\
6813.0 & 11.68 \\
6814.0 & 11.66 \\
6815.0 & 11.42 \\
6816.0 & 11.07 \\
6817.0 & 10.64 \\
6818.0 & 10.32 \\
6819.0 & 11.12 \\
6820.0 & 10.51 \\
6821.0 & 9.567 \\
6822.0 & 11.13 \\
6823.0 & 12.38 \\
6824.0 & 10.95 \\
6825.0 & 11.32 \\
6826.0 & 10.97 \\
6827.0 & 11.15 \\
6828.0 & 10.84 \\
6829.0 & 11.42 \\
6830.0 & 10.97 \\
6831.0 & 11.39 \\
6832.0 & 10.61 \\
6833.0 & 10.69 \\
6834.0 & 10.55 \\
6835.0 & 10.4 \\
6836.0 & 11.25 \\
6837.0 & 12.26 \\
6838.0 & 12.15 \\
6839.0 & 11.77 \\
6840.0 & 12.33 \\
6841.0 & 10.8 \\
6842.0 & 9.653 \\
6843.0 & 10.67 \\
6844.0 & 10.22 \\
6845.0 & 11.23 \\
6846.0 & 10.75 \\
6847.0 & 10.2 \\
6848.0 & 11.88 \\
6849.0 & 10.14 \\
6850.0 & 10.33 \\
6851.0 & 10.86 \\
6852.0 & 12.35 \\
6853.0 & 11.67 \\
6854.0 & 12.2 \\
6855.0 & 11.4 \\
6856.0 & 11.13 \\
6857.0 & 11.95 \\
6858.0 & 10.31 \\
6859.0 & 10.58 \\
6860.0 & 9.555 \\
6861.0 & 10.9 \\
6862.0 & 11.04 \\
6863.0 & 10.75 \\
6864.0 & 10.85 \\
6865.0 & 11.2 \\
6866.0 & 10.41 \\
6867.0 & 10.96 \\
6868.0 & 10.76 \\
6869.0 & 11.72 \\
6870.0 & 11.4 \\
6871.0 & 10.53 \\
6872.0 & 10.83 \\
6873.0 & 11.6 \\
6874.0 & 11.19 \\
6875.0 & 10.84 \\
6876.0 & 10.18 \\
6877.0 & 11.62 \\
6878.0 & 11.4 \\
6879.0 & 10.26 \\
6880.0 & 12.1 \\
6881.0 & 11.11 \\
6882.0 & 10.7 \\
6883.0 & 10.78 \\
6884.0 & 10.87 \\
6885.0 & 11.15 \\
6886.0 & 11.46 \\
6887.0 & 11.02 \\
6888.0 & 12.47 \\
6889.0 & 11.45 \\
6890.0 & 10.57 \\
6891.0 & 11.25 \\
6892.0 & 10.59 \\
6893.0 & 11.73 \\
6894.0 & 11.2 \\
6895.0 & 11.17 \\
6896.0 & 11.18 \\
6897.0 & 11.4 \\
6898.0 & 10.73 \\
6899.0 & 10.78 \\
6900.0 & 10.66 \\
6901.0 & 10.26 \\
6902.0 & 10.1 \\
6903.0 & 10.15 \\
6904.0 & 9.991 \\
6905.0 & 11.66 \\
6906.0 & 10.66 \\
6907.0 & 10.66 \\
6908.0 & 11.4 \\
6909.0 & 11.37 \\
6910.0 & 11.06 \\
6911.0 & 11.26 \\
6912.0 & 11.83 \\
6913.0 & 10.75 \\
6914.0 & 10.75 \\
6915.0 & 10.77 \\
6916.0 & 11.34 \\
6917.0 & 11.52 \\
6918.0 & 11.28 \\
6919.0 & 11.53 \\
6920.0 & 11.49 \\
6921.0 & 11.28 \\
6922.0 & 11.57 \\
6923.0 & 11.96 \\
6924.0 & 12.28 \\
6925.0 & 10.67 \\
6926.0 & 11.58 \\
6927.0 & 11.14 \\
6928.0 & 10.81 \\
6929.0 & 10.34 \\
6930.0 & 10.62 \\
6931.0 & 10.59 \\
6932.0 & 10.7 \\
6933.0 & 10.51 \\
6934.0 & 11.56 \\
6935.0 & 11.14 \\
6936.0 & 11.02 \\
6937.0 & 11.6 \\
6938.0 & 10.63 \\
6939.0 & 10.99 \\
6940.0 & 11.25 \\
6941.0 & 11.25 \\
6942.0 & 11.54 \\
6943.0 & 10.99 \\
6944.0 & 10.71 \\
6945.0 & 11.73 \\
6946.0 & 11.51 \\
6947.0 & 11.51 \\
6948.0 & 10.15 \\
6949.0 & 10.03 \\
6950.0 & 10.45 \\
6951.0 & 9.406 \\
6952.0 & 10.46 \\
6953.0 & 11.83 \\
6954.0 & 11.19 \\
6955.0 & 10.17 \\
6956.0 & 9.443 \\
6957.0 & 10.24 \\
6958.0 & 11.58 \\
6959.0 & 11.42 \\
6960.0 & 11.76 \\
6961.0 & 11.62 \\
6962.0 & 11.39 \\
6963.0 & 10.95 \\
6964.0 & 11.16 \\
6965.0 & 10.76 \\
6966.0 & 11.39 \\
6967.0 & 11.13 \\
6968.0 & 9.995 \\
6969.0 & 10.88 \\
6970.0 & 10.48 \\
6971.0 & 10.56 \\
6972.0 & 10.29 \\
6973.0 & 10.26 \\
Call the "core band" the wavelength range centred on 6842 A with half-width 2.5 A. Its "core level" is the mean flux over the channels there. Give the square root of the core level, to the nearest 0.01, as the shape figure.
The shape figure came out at 3.28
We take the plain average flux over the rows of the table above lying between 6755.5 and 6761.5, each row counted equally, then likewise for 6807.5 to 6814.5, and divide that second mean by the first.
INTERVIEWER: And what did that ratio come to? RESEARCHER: 0.99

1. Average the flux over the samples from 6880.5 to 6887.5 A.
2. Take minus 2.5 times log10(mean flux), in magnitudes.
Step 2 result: -2.60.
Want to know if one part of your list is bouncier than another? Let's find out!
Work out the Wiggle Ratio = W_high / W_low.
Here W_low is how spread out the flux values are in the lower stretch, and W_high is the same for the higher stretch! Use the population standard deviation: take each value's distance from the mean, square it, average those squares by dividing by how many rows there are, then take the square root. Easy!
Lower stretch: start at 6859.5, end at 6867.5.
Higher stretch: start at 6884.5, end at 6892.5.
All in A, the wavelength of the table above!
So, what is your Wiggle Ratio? 1.16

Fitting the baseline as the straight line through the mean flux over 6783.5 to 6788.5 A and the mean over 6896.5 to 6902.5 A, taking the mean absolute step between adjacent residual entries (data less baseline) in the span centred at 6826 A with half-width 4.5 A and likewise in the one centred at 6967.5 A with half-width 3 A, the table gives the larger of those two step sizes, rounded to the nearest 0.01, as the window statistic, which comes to 0.66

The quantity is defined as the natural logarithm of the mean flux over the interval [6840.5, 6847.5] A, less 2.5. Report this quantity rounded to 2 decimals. -0.15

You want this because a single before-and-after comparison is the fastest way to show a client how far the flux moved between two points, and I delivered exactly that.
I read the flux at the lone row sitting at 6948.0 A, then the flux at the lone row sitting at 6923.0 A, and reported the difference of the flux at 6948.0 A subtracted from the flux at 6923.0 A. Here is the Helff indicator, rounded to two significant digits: 1.8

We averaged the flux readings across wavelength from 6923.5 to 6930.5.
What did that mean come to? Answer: 11.1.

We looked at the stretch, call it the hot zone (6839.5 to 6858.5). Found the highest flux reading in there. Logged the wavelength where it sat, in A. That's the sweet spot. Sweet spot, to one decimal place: 6852.0 A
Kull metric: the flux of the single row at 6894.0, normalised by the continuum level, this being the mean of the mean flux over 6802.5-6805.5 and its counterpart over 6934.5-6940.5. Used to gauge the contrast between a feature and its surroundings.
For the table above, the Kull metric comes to 1.00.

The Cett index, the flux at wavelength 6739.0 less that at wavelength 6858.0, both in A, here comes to 1.8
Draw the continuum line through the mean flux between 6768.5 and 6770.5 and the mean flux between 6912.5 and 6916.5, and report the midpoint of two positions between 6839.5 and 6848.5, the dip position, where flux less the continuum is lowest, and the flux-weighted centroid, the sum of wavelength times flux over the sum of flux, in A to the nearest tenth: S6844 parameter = 6843.0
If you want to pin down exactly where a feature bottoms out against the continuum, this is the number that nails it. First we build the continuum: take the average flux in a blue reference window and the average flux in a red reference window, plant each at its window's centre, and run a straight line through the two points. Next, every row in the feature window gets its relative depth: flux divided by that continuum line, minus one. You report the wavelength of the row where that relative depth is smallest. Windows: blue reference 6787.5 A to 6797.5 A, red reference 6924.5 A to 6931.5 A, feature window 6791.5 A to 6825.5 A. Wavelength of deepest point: 6821.0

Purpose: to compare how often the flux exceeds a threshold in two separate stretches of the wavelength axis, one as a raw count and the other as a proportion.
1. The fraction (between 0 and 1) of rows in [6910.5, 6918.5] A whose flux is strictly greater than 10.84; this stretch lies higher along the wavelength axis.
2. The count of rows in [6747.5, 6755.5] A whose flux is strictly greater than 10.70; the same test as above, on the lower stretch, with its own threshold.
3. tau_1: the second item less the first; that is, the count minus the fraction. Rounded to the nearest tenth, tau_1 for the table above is 7.4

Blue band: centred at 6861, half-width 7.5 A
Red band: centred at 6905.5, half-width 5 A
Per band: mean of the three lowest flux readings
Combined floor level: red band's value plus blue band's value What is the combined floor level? 20.2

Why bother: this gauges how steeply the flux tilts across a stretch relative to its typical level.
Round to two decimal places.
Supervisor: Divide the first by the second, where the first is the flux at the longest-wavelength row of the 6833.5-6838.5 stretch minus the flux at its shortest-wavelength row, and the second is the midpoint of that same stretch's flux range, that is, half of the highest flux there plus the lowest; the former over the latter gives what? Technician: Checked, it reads 0.14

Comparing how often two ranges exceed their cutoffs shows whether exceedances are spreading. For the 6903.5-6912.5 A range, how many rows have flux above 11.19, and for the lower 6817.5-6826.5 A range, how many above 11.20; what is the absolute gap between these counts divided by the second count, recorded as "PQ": 1.5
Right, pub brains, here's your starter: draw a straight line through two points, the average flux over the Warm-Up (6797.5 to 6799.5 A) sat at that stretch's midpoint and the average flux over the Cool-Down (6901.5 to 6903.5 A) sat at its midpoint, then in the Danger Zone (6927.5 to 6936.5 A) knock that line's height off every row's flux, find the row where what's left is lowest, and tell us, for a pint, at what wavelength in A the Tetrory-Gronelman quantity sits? 6929.0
